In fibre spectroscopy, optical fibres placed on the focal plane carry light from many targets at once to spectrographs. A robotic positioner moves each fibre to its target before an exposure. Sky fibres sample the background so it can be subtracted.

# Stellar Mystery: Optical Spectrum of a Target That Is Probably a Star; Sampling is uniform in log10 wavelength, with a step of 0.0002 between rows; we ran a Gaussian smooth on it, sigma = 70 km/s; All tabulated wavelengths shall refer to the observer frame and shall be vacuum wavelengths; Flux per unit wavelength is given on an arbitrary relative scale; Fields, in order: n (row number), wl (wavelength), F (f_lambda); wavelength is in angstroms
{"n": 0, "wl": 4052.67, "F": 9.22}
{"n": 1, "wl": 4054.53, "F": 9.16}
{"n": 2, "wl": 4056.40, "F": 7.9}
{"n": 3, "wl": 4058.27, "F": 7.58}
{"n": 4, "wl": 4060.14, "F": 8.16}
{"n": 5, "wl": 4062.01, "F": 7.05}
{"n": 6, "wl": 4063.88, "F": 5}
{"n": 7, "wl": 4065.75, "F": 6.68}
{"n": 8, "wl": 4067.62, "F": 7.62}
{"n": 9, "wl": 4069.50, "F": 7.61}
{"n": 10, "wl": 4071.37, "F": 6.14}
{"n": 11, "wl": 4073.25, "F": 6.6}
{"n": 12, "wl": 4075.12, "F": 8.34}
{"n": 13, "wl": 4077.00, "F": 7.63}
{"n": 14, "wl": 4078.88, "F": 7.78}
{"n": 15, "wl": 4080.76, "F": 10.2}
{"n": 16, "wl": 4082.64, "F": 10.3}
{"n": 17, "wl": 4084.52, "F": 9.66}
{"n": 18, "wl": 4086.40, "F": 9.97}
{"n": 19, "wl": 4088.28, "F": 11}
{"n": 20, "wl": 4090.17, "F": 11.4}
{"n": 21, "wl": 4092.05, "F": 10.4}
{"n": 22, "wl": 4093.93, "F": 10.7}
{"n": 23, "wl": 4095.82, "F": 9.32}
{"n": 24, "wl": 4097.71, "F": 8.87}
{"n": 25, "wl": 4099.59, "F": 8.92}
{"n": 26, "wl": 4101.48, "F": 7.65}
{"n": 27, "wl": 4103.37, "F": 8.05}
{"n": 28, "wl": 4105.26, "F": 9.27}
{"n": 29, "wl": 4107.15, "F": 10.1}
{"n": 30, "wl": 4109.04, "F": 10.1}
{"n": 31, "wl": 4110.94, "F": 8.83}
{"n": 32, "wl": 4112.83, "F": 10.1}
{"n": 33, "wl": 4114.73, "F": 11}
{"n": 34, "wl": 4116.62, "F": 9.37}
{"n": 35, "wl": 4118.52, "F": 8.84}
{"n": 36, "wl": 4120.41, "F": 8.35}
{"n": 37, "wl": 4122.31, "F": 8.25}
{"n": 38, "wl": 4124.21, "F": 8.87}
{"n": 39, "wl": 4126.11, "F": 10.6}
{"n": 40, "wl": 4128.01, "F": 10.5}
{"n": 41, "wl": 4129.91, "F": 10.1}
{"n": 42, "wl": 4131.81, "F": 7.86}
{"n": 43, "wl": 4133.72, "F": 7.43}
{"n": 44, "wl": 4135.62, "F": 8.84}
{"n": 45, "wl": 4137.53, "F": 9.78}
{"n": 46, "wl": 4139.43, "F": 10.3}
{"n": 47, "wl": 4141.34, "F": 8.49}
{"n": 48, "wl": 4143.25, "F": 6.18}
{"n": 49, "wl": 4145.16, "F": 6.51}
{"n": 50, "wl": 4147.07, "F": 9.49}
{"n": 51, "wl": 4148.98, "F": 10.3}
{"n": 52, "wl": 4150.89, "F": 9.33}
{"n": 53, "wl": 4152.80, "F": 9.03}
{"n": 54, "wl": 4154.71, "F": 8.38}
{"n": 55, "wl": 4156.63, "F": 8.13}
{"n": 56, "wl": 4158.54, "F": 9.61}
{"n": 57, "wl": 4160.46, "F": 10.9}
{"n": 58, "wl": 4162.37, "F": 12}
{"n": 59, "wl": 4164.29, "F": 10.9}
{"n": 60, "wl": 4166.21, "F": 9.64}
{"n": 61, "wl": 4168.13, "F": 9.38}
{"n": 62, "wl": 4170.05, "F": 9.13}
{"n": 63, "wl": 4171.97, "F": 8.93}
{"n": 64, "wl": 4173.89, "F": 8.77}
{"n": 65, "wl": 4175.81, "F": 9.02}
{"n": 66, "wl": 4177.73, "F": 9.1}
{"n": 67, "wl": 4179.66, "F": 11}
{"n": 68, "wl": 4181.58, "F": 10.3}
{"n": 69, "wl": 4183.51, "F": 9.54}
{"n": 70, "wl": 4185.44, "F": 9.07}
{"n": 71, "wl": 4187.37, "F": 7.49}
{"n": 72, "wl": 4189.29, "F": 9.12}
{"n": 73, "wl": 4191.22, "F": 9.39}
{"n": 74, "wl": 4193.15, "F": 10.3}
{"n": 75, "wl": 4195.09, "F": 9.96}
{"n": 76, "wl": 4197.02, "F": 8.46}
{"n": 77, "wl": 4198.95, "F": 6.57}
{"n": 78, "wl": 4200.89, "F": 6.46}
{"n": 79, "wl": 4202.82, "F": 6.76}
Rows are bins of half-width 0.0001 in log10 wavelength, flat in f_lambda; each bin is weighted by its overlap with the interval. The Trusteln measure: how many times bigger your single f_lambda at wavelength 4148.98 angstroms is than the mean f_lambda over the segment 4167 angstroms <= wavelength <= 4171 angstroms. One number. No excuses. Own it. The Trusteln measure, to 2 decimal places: 1.11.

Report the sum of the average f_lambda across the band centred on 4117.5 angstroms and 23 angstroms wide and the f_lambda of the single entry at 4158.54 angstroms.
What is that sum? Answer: 19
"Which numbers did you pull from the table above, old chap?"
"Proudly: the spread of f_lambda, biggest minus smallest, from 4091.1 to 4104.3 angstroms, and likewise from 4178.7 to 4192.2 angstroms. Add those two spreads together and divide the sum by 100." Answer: 0.066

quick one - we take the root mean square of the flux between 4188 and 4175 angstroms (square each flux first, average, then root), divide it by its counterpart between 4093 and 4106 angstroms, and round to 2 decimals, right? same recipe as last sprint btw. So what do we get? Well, 1.04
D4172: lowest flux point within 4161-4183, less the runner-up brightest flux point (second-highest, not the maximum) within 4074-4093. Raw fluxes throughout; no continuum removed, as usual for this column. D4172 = -2.2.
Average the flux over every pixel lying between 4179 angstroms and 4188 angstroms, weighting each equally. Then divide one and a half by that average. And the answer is 0.158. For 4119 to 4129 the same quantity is 0.161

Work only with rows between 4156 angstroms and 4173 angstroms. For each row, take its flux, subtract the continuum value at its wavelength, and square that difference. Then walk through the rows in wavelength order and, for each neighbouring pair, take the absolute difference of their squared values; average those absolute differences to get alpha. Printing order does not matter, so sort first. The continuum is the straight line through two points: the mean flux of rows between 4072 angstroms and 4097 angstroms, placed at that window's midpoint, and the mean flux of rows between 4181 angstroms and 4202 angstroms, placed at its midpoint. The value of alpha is 2.3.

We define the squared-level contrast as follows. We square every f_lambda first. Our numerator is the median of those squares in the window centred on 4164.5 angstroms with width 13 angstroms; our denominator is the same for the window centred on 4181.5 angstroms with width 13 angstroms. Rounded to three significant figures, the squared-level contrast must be 1.12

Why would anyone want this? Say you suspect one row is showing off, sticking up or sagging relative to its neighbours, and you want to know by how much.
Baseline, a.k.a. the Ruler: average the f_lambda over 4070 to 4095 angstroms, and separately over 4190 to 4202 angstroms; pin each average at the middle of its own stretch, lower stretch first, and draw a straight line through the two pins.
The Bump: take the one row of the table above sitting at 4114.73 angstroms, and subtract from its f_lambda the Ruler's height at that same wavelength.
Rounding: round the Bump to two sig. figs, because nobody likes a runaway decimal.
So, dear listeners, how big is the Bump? 2.0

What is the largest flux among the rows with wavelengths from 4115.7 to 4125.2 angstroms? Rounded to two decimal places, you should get 9.37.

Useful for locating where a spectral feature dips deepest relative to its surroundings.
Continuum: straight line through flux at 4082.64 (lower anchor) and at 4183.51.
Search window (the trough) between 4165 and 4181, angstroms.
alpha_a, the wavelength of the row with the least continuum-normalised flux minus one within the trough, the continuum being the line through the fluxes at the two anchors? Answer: 4173.89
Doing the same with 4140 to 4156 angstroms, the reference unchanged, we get 4143.25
